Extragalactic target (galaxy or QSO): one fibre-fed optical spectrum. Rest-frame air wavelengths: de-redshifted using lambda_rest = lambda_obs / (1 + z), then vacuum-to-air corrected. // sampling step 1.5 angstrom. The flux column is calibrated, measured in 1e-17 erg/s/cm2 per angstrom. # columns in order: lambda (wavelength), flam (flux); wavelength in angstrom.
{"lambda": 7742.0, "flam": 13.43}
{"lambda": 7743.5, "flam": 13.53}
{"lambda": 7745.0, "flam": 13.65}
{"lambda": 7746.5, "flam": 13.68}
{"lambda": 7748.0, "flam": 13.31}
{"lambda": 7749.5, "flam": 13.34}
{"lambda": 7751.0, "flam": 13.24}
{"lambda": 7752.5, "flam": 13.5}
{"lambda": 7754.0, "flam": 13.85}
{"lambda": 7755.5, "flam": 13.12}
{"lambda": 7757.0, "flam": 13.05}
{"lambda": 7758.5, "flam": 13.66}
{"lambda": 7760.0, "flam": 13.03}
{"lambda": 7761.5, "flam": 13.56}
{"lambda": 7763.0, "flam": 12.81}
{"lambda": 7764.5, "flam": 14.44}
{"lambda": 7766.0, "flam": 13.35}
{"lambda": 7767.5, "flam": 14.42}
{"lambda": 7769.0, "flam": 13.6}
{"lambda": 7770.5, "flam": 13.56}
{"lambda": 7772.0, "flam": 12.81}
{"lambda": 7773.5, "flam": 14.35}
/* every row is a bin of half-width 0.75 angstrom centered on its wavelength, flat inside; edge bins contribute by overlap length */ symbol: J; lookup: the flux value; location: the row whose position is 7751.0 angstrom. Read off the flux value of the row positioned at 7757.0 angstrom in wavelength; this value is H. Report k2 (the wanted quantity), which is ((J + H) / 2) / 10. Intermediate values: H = 13.05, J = 13.24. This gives 1.31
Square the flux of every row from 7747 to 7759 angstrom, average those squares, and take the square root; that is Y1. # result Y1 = 13.39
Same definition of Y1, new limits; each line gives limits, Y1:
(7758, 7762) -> 13.42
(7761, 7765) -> 13.62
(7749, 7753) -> 13.36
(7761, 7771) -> 13.69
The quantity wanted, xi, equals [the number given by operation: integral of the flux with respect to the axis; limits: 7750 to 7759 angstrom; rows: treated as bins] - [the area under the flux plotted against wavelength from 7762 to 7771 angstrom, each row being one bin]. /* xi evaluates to -2.7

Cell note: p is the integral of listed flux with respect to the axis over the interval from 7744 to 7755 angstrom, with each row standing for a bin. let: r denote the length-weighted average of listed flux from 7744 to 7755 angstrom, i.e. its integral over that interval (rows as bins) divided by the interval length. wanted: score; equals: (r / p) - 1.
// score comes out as -0.91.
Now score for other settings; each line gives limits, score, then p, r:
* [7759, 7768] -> -0.89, 122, 13.6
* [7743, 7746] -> -0.67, 41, 13.6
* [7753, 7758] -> -0.80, 67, 13.4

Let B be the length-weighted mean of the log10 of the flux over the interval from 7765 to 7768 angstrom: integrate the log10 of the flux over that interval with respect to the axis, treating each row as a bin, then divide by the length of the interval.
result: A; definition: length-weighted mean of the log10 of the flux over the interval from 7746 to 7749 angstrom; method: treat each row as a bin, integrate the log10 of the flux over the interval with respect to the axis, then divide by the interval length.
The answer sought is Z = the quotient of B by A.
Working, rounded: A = 1.13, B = 1.14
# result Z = 1.01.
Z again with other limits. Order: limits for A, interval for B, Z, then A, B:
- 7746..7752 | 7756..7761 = 1.00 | 1.13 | 1.12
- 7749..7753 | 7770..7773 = 1.00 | 1.13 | 1.12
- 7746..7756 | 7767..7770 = 1.01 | 1.13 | 1.14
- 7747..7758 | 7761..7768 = 1.01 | 1.13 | 1.14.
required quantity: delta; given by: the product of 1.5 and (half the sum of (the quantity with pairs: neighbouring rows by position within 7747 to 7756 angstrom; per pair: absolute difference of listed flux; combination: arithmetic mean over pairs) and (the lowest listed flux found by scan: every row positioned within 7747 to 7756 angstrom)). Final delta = 10.1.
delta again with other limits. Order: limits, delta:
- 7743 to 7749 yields 10.1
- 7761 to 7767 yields 10.5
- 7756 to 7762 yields 10.2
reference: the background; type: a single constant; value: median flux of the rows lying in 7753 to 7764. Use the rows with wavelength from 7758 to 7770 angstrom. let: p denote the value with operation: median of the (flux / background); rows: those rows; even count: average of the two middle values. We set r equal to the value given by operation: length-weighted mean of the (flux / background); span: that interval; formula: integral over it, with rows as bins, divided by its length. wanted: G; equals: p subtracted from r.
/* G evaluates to 0.0020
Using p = 1.04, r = 1.037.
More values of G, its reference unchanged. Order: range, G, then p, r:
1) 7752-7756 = 0.0010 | 1.03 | 1.030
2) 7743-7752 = 0.0017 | 1.02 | 1.026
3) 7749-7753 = 0.0010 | 1.02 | 1.018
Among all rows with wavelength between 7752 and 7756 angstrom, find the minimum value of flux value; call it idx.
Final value 13.12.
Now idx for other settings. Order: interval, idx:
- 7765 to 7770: 13.35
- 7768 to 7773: 12.81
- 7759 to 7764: 12.81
